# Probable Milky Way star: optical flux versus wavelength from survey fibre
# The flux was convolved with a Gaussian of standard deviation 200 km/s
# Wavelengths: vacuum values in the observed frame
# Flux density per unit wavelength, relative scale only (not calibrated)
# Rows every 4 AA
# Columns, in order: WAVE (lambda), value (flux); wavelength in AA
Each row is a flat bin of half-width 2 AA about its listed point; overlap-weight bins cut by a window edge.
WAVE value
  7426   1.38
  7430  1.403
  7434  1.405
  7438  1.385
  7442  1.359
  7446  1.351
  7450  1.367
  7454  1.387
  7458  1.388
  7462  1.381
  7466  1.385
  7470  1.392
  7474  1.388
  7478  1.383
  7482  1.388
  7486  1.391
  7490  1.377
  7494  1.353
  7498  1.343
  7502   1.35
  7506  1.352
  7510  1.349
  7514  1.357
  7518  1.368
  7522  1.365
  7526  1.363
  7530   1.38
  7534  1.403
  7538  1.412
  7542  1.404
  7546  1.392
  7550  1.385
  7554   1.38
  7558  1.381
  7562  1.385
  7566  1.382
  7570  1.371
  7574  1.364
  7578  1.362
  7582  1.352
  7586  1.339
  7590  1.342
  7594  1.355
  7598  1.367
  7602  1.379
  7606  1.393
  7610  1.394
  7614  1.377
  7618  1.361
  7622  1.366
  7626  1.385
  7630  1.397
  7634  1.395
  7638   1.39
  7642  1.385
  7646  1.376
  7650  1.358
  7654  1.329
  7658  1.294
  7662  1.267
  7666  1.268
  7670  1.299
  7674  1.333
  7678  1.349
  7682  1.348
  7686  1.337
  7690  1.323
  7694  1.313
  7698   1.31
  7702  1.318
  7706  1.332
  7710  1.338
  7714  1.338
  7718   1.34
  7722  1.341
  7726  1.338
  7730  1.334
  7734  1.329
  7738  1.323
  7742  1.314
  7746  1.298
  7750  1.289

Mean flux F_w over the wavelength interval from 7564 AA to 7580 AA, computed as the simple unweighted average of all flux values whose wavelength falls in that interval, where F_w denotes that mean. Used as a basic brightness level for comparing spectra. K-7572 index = 1.370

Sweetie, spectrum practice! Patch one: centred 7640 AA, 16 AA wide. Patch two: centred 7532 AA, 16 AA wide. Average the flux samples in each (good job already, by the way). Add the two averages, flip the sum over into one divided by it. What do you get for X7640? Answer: 0.360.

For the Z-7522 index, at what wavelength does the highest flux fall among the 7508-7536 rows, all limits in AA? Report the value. 7534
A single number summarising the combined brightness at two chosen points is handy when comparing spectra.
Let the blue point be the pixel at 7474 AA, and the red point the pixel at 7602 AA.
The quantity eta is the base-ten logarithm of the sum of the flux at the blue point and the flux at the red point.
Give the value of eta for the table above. 0.442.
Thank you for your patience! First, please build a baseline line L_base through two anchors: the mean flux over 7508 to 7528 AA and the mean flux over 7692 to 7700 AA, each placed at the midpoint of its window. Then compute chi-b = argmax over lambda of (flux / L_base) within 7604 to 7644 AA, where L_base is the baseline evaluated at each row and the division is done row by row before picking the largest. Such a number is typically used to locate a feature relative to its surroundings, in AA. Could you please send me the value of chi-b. 7630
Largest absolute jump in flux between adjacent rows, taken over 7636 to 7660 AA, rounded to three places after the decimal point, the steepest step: 0.035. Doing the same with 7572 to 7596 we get 0.013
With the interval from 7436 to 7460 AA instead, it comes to 0.026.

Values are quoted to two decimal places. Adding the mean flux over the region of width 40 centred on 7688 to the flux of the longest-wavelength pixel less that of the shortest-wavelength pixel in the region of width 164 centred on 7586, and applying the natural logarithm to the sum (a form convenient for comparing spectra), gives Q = 0.22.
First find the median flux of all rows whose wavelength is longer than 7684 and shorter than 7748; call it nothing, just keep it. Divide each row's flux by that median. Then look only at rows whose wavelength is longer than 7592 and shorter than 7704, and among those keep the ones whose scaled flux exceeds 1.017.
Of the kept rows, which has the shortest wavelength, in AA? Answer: 7594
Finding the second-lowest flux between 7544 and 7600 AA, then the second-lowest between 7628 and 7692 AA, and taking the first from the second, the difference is -0.07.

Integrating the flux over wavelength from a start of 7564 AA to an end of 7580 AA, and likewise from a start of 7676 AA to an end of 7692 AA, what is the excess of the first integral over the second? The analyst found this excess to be 0.49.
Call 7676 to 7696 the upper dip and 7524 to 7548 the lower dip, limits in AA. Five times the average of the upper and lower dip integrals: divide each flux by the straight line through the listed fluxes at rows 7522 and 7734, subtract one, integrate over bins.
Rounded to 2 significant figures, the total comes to 1.2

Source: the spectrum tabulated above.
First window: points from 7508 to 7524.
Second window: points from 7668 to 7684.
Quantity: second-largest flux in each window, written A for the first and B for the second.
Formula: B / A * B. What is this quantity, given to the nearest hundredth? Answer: 1.33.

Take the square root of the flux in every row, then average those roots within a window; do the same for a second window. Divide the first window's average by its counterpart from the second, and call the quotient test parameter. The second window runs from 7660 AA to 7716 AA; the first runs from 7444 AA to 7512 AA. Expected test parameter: 1.02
